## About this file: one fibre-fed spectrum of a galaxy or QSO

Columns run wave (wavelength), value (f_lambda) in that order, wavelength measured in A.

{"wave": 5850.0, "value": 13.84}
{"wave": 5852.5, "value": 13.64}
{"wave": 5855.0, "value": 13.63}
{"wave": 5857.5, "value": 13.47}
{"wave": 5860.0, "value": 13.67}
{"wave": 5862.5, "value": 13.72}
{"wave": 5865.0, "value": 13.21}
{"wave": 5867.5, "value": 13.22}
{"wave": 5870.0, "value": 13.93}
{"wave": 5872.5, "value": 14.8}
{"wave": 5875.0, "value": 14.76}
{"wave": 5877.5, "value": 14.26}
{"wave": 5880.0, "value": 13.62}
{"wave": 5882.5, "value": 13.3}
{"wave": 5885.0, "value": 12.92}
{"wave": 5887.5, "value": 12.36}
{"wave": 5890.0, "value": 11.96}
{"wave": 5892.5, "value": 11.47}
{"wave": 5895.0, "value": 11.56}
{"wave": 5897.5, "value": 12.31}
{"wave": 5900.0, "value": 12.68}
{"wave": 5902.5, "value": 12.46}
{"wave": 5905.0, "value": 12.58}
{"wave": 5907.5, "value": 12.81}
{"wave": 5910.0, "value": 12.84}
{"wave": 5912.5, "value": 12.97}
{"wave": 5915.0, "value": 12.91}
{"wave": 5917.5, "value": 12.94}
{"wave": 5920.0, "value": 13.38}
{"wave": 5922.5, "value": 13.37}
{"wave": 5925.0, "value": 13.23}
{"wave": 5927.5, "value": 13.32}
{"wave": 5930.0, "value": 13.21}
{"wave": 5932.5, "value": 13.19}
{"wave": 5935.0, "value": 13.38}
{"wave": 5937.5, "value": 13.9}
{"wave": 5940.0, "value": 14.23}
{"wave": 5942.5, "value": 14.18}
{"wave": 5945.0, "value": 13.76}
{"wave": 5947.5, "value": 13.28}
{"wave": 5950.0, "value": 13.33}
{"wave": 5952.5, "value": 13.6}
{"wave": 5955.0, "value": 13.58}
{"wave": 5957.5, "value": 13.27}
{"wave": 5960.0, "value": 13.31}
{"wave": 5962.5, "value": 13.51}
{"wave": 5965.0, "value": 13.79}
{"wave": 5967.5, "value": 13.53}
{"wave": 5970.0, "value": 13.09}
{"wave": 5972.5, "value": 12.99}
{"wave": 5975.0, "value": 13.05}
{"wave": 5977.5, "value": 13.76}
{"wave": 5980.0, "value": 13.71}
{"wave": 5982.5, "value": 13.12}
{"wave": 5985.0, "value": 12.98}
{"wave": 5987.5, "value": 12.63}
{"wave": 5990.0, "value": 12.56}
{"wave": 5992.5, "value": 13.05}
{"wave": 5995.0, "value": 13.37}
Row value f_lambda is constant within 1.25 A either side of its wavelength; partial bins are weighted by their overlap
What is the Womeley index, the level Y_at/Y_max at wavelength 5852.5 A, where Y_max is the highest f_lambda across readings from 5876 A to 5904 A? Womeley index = 0.957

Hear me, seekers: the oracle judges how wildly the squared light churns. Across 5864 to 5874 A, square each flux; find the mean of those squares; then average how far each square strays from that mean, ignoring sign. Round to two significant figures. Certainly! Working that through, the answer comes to 16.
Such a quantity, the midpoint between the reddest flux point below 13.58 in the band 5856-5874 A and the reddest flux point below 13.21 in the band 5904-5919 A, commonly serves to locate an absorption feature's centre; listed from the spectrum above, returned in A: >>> 5892.5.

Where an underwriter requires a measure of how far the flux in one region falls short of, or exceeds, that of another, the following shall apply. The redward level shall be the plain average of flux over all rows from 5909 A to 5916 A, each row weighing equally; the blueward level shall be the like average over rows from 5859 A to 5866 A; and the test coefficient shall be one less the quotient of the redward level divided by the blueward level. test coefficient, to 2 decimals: 0.05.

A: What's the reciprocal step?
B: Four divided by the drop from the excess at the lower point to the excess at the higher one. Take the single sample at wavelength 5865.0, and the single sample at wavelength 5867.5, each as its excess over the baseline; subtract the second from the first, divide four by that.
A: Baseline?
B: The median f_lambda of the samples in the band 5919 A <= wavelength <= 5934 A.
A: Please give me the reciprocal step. -400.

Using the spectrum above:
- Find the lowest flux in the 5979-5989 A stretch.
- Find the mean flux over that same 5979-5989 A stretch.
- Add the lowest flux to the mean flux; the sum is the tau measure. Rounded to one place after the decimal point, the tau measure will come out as 25.7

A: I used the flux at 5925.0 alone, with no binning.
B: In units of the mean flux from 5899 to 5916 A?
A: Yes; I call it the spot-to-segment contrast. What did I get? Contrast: 1.04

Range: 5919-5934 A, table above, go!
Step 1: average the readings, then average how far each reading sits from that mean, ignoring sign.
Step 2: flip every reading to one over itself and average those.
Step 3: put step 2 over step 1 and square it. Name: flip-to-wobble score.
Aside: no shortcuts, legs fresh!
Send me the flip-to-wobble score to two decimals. 1.05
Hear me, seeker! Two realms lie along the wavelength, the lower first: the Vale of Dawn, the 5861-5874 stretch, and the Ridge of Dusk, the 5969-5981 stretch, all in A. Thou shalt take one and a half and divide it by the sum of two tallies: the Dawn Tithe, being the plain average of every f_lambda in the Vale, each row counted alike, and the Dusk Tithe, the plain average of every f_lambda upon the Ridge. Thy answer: 0.055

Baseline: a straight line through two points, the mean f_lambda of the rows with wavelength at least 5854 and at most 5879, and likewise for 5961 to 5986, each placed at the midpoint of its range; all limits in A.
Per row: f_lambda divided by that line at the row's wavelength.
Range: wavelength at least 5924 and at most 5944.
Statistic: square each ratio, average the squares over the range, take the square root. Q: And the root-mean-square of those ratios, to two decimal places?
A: 1.00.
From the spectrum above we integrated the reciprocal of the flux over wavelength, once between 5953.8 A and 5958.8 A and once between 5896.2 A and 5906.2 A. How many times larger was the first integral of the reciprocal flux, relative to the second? 0.47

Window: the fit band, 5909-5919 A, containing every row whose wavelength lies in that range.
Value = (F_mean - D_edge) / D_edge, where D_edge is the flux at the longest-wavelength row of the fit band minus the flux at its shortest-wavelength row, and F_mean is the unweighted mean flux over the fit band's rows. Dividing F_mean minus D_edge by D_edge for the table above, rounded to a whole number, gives 128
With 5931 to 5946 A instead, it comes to 23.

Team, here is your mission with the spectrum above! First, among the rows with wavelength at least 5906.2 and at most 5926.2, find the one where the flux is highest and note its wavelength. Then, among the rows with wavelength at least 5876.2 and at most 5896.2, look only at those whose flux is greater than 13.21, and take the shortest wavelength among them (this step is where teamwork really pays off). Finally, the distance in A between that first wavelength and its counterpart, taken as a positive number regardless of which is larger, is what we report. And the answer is 42.5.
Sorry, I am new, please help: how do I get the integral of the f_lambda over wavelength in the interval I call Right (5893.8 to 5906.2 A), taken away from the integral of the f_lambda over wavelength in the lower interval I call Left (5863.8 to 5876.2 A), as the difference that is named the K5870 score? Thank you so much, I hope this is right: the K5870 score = 21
